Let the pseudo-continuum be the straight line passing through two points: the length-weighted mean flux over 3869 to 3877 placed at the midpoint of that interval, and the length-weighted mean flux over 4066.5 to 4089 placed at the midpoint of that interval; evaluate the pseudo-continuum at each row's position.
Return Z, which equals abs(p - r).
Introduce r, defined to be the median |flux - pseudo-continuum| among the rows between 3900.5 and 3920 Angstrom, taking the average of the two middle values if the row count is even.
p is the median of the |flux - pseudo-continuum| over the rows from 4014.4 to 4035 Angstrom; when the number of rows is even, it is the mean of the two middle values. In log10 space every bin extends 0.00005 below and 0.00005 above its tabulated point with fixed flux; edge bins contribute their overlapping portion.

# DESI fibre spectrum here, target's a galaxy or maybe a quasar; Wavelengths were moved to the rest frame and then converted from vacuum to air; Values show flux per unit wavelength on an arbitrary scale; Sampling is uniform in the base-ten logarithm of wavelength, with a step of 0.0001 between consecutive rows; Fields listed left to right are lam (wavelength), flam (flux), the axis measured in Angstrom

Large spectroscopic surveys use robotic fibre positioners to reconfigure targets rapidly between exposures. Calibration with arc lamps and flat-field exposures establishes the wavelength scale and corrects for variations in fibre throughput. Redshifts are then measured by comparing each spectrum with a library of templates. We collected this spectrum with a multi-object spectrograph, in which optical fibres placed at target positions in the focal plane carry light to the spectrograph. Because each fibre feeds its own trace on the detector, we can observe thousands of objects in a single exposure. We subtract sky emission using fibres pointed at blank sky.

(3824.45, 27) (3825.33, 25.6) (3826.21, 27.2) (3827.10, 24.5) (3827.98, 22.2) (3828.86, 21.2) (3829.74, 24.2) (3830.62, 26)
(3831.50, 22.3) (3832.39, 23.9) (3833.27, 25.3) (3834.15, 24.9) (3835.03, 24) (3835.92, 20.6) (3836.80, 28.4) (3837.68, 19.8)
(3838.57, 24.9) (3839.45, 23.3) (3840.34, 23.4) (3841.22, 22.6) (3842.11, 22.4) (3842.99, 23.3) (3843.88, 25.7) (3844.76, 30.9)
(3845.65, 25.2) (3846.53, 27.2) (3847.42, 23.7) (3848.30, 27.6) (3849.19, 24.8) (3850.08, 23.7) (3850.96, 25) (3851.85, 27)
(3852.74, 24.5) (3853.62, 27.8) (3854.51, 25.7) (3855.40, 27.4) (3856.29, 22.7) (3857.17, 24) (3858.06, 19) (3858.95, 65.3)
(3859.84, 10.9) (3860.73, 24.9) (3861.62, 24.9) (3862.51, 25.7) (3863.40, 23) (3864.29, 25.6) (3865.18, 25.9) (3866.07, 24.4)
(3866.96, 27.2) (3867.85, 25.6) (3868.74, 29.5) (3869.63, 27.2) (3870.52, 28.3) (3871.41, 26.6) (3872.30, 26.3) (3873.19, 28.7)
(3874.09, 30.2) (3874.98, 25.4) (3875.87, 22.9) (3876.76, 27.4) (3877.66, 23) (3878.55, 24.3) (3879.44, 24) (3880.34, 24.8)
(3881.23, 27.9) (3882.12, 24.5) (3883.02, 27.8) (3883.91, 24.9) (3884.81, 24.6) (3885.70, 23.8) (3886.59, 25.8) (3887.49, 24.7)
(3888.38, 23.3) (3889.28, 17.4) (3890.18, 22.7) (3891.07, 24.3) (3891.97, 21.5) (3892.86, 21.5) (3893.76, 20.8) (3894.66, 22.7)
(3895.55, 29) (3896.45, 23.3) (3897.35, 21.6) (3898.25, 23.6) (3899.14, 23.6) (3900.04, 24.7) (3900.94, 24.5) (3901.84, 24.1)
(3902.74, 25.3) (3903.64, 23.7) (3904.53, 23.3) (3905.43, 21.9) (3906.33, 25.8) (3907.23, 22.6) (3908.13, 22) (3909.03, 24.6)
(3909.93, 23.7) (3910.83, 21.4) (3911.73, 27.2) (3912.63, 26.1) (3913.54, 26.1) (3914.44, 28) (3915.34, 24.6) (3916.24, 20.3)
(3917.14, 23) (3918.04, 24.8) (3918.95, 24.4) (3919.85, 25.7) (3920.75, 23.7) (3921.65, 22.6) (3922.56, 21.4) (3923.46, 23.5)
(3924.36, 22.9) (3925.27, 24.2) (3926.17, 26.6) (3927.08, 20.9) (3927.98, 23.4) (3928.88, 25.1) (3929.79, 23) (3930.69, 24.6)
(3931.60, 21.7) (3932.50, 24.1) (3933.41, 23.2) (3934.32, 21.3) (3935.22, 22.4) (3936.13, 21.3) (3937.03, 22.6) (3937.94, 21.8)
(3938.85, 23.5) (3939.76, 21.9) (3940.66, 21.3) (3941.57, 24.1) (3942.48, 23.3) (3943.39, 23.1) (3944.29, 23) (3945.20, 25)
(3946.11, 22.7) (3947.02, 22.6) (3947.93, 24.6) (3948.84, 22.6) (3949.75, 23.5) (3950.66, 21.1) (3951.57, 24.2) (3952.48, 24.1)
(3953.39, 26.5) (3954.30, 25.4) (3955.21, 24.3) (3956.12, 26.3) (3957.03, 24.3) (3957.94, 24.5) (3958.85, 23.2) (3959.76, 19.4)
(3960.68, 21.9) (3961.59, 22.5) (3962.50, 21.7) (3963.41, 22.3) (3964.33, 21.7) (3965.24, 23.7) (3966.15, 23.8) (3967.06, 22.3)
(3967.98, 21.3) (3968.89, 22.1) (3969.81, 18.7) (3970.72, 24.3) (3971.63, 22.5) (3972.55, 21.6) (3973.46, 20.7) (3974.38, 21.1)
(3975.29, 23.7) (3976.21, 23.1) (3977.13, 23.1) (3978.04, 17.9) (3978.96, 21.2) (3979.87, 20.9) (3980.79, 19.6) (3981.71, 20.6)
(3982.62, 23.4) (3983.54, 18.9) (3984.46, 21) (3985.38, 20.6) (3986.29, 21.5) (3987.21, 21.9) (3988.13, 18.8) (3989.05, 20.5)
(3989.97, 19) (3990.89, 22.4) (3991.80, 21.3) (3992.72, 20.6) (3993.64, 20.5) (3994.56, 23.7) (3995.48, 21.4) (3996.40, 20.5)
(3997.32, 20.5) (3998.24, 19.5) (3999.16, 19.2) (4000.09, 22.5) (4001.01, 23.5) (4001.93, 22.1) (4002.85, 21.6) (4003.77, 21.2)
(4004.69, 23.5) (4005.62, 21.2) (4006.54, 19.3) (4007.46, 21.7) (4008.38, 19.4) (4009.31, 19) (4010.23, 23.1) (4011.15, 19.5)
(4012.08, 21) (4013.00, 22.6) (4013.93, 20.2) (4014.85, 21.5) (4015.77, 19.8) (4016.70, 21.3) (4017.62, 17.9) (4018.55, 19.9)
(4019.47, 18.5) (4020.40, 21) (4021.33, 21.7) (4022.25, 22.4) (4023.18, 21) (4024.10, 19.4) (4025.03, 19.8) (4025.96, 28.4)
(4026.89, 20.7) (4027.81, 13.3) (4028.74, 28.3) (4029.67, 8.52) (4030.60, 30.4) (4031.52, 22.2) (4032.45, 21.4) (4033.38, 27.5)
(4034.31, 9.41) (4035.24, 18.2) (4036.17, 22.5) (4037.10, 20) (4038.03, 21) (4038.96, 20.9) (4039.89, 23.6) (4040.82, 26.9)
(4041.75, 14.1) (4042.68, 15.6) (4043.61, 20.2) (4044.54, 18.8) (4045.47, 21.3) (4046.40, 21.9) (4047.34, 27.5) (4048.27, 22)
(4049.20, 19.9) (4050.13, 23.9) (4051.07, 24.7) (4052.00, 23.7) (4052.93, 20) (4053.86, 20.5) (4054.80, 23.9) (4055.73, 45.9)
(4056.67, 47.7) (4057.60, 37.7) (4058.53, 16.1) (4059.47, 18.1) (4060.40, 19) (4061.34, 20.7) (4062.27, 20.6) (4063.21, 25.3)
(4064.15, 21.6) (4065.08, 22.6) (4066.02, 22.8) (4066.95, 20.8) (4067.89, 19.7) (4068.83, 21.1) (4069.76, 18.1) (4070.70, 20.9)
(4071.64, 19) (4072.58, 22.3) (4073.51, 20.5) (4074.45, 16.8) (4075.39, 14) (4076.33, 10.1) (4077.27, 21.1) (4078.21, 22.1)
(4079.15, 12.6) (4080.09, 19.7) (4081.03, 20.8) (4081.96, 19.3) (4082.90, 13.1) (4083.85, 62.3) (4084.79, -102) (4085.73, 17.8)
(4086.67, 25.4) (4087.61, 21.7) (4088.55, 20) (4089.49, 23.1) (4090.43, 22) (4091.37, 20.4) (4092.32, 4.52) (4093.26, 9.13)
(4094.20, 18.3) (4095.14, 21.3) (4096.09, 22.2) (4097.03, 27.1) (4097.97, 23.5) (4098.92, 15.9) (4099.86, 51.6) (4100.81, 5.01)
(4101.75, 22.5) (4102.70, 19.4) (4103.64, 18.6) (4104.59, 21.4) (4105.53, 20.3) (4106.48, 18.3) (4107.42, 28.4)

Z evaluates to 1.2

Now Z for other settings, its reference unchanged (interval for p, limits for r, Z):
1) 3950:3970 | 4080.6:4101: 5.2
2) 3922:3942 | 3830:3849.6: 3.4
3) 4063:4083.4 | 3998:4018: 3.1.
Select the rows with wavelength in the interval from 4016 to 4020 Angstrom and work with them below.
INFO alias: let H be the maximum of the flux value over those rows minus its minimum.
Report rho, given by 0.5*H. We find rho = 1.7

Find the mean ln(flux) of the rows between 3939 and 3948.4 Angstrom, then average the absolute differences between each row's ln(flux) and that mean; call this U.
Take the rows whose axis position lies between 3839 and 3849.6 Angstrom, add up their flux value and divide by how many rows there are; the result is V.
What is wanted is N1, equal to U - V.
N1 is -25.0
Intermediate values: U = 0.037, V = 25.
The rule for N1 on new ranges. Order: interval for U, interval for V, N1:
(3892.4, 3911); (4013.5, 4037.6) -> -20.5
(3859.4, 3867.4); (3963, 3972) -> -22.1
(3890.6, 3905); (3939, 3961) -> -23.4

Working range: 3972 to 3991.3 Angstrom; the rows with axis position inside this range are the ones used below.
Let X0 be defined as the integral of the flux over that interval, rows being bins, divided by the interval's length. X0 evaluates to 21.0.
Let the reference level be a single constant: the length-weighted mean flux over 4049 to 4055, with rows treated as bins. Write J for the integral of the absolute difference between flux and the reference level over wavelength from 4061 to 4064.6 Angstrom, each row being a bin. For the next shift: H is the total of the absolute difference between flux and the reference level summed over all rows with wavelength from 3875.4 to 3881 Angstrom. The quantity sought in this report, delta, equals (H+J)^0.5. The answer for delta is 4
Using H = 12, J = 7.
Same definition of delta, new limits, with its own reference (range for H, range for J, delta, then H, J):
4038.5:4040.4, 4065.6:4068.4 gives 3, 3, 4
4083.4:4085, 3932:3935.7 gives 13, 164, 3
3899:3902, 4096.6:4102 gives 8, 7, 55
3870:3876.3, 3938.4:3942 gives 6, 32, 4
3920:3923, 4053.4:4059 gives 8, 2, 69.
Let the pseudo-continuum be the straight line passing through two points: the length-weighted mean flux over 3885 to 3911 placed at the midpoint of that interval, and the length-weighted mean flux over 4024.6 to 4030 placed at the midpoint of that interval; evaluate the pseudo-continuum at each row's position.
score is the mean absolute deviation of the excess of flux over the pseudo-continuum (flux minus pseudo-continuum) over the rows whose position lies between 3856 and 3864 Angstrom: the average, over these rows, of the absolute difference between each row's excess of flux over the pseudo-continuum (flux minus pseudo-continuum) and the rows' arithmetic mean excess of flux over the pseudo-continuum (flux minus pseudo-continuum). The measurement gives 8.6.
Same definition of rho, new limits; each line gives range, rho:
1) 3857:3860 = 27.2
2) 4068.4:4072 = 1.5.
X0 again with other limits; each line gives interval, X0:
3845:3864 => 26.2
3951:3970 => 23.1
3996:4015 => 21.1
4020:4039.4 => 20.9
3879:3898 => 23.8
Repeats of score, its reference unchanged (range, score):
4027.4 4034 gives 6.2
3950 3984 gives 1.5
